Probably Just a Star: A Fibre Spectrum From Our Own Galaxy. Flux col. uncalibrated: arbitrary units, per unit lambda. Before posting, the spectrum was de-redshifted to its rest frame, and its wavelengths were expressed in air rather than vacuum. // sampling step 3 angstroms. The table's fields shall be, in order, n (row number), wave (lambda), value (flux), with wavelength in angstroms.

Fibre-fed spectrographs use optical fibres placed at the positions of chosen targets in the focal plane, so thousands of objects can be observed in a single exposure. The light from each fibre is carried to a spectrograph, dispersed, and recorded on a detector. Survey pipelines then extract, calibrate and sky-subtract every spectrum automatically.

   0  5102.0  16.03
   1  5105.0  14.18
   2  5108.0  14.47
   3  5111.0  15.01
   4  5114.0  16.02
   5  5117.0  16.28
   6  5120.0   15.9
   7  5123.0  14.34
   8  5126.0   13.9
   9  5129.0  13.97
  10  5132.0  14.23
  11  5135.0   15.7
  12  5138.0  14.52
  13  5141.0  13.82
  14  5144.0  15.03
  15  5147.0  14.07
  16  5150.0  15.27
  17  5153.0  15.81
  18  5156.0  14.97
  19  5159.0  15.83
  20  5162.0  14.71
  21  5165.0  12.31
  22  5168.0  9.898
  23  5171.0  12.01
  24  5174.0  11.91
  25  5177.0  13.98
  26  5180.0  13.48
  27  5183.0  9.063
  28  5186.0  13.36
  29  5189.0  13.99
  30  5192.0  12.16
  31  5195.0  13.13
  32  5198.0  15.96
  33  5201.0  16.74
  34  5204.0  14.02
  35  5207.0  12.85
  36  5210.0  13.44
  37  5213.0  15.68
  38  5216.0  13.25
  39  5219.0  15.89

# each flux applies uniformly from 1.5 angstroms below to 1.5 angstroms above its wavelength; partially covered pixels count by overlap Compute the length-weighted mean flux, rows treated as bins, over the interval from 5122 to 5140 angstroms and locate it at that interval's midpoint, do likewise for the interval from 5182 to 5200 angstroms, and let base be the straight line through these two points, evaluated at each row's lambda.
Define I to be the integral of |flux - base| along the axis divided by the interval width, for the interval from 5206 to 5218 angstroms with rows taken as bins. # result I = 1.2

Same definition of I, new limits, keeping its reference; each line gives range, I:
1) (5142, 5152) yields 0.8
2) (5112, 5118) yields 1.3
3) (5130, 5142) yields 0.5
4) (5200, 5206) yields 2.2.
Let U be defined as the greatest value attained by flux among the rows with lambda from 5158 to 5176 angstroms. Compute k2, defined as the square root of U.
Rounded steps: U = 15.83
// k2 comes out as 3.98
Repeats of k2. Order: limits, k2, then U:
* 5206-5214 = 3.96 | 15.68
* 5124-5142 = 3.96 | 15.7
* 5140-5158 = 3.98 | 15.81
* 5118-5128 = 3.99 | 15.9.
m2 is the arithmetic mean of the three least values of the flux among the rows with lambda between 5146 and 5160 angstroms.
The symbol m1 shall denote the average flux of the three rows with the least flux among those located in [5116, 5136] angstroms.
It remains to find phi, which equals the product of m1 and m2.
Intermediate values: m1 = 14.03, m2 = 14.8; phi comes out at 207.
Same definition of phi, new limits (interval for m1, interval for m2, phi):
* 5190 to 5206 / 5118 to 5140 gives 184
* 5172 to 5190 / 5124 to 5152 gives 159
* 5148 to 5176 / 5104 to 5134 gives 158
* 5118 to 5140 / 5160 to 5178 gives 158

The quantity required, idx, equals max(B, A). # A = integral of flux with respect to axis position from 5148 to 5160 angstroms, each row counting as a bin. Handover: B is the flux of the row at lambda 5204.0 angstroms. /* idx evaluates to 185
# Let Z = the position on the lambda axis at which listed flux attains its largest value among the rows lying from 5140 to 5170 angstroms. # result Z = 5159.0 angstroms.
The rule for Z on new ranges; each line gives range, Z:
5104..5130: 5117.0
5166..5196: 5189.0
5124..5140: 5135.0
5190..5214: 5201.0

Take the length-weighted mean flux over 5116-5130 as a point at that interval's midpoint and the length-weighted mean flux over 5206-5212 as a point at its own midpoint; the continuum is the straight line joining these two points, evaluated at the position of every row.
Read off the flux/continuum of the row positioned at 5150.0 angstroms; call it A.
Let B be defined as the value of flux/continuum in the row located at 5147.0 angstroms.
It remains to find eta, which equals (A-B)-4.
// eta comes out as -3.91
